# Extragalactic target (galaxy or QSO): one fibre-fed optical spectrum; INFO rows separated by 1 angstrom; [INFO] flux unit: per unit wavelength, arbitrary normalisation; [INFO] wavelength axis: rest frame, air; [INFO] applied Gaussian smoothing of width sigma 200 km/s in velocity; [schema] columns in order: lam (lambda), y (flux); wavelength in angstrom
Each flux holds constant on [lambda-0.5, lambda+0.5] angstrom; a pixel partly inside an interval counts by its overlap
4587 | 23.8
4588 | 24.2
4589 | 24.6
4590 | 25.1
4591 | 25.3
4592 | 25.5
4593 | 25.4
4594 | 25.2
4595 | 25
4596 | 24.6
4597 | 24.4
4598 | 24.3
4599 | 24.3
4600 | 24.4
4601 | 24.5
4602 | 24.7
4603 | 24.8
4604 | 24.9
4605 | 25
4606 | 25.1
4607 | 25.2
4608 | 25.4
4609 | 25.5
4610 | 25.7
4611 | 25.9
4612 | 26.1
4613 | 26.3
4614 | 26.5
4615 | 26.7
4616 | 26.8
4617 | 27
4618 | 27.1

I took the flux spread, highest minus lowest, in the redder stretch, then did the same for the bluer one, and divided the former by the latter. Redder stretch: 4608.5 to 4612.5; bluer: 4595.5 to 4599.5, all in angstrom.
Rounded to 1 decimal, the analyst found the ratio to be 2.0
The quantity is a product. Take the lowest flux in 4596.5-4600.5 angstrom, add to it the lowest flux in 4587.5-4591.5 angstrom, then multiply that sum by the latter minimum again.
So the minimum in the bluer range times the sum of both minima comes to 1174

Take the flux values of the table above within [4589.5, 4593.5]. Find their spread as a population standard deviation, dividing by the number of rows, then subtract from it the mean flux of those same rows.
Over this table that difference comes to -25.2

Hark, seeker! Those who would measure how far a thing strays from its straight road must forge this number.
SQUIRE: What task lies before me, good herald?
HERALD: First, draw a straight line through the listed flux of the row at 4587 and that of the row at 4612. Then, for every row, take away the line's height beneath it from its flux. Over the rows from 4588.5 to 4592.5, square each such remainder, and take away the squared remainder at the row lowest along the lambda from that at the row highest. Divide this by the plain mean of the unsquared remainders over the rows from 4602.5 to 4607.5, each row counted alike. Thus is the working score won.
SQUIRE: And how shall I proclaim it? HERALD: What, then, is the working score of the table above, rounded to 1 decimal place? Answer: -2.5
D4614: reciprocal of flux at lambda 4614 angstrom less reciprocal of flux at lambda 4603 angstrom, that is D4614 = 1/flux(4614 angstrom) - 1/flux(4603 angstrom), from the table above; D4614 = -0.0026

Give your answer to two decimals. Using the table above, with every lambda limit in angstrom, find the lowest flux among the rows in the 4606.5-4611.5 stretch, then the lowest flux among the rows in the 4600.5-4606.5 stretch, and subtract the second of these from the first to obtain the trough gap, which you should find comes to 0.70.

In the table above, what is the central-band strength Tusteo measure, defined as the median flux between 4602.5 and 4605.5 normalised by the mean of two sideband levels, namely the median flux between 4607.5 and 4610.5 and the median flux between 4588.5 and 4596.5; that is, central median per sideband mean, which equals 0.983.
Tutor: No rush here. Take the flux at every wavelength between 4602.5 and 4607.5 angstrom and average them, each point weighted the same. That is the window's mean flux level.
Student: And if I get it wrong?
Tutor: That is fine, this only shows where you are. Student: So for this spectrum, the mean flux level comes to 25.0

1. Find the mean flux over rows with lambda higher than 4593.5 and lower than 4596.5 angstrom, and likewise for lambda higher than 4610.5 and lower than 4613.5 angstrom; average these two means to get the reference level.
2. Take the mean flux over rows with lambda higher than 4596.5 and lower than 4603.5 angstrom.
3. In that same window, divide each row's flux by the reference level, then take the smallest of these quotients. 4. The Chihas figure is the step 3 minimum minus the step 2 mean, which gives -23.5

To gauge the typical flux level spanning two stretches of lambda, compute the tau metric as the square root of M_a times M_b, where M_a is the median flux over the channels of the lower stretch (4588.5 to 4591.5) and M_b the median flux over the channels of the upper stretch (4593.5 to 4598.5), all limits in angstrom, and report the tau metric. 24.85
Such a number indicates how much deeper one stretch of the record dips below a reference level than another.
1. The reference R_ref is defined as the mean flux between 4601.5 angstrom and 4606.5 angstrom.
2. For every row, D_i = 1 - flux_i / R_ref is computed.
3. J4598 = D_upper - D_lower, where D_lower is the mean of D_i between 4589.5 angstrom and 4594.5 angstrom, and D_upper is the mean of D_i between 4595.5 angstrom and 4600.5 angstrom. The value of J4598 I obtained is 0.04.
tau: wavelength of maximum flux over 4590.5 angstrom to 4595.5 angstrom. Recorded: 4592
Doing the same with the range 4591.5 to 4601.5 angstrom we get 4592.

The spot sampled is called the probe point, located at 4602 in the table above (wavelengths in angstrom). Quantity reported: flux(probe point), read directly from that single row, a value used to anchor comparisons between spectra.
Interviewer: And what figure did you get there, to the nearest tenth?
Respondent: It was 24.7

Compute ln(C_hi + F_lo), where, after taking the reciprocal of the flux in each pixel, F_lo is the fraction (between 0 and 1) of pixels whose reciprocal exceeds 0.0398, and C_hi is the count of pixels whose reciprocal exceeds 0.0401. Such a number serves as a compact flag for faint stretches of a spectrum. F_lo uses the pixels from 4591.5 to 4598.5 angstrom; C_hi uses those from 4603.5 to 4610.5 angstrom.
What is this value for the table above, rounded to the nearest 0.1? 0.5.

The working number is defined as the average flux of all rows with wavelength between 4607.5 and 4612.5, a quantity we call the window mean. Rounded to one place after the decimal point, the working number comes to 25.7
